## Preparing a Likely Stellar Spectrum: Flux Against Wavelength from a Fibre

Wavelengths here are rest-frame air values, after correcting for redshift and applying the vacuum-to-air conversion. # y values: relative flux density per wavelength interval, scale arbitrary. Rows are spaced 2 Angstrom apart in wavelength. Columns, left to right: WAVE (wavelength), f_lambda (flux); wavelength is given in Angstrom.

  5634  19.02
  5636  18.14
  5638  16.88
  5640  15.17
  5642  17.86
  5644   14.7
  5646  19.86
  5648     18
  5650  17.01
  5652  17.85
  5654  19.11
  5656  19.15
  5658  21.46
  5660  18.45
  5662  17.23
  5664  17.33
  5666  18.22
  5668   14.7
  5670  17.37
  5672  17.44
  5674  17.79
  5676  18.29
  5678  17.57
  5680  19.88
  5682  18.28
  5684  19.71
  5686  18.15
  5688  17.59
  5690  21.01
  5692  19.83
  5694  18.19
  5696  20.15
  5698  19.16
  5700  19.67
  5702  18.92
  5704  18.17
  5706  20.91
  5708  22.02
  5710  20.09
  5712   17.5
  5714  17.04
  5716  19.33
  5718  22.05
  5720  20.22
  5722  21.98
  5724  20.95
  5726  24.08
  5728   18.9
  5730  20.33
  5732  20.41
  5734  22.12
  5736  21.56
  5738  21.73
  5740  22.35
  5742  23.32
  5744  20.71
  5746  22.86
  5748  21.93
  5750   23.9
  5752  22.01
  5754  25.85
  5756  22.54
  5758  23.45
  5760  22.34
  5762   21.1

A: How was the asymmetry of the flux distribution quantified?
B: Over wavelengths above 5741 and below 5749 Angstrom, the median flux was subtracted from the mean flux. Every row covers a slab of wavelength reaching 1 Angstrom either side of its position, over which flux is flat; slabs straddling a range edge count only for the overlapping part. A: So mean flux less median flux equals -0.19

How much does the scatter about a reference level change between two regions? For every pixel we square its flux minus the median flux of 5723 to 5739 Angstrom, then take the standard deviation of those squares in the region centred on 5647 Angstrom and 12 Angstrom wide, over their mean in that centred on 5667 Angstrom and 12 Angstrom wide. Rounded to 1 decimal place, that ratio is 0.7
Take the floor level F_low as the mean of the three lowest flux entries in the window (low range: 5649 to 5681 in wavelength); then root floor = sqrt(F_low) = 4.0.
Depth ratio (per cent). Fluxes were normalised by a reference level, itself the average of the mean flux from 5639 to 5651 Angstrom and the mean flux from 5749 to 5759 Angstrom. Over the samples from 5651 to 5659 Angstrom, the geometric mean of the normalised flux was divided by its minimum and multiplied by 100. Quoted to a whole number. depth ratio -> 108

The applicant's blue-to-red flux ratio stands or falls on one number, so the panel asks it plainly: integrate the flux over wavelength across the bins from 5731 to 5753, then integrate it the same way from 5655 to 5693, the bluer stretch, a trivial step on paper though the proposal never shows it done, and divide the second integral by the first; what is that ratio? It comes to 1.44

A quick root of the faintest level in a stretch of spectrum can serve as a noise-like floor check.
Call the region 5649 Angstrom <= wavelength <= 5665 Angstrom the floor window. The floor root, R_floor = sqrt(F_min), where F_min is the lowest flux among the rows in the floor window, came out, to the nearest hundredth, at 4.12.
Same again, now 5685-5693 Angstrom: 4.19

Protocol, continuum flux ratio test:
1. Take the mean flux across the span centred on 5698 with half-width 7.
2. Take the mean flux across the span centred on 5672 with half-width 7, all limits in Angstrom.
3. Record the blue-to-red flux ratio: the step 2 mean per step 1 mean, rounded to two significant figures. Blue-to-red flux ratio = 0.91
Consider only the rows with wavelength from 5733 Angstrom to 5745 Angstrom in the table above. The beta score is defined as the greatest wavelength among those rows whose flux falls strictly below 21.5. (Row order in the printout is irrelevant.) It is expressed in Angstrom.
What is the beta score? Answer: 5744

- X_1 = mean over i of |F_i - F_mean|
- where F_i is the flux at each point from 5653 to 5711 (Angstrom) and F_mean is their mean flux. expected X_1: 1.2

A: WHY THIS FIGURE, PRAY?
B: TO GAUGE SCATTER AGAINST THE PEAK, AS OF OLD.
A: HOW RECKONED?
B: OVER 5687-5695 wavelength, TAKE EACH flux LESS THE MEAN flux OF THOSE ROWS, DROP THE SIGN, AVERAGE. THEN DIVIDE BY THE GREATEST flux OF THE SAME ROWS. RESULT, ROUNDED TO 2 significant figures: 0.060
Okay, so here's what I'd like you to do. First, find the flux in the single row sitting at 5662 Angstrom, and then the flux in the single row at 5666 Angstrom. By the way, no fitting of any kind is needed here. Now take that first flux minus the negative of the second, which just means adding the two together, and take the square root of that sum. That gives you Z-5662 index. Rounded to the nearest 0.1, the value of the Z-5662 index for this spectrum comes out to 6.0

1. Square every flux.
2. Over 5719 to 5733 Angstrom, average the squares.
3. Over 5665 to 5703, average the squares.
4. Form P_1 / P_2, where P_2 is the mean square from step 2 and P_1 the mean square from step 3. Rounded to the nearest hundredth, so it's 0.78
